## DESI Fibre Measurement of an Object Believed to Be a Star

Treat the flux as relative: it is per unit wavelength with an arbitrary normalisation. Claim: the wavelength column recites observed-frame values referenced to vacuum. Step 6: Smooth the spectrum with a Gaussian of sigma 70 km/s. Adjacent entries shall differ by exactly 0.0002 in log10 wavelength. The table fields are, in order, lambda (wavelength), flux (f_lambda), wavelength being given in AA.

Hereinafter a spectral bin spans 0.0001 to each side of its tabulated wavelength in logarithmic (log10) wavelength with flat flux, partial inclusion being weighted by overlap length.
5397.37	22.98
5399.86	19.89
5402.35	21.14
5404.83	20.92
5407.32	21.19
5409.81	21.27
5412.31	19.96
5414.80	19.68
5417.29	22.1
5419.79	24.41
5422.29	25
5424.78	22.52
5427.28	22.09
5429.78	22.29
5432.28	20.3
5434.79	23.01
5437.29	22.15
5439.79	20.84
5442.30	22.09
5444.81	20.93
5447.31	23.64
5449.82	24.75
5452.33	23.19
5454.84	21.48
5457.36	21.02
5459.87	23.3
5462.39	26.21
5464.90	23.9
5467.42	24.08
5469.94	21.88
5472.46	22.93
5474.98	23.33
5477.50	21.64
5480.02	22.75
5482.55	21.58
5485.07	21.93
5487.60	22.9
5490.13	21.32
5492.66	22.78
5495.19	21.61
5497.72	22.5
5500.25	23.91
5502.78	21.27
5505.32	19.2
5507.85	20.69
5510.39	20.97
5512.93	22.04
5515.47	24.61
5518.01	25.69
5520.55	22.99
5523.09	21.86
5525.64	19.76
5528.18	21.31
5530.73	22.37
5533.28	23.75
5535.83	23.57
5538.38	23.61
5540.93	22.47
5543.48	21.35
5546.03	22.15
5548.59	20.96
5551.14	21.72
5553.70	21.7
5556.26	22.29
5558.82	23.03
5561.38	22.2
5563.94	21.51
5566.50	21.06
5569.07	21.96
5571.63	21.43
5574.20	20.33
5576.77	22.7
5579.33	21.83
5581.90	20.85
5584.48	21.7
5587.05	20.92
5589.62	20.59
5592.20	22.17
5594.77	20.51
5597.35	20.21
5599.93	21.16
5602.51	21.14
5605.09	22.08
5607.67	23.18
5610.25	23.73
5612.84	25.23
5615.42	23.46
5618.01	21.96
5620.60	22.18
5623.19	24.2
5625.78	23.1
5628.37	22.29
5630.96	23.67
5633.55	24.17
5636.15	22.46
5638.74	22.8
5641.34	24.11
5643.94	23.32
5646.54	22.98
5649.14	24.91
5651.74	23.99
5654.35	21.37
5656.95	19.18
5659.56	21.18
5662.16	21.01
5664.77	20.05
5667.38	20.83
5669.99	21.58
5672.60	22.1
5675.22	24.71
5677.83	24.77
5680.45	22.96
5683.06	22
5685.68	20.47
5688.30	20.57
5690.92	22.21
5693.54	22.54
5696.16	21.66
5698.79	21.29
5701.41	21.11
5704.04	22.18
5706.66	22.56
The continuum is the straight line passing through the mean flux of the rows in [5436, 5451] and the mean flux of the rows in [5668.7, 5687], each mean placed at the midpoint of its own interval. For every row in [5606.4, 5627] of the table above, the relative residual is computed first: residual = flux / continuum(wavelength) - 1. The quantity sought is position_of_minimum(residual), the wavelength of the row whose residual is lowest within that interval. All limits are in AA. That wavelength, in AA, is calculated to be 5618.01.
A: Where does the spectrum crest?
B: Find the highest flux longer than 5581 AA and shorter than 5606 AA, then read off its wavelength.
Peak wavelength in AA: 5592.20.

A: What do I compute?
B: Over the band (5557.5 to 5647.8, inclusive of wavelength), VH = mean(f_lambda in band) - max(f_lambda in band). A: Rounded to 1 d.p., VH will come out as -2.9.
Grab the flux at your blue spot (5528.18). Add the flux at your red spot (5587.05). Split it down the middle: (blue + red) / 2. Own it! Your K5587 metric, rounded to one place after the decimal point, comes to 21.1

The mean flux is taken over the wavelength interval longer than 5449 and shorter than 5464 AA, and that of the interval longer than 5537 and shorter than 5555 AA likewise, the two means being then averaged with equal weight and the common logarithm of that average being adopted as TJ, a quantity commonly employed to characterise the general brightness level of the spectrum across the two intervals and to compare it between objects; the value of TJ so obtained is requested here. 1.36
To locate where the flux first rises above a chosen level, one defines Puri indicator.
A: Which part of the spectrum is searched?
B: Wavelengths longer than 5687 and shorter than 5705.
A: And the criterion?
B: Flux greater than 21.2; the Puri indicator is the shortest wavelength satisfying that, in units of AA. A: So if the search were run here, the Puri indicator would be 5690.92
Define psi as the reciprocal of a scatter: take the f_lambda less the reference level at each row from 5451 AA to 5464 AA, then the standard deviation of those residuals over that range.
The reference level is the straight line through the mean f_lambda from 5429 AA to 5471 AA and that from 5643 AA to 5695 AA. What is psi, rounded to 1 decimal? 0.5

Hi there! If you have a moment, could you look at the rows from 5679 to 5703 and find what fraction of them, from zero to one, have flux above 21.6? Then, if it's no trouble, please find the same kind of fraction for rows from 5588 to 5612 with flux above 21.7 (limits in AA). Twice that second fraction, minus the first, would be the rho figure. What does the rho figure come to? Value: 0.3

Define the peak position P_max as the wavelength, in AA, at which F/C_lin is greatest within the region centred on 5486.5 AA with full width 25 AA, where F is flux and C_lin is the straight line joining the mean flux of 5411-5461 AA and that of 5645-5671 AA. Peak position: 5474.98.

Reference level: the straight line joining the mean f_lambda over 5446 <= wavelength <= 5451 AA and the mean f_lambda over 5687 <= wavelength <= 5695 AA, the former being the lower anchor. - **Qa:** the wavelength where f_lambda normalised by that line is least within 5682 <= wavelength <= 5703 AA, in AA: 5685.68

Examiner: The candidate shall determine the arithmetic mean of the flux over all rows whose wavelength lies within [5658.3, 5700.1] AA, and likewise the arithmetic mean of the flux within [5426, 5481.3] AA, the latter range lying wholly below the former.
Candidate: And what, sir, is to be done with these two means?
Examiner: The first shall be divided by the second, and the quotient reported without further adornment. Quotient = 0.97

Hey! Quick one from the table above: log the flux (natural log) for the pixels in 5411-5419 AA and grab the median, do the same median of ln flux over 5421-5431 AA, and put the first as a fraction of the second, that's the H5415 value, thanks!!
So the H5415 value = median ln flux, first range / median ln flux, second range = 0.96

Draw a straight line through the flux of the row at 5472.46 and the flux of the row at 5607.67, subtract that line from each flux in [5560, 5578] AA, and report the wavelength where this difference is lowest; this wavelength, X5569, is 5574.20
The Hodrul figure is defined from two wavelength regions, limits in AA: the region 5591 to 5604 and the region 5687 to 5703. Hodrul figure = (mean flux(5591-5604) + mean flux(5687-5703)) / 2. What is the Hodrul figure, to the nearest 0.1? 21.3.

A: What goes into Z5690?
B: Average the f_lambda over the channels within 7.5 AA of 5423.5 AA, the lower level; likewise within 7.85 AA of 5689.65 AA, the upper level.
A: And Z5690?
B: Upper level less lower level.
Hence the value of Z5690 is -1.5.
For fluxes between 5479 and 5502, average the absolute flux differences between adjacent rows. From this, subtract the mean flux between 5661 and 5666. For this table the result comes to -19.4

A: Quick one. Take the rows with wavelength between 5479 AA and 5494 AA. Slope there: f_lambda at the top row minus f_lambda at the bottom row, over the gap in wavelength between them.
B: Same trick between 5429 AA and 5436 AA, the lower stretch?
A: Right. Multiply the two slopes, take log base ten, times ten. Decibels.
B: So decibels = -35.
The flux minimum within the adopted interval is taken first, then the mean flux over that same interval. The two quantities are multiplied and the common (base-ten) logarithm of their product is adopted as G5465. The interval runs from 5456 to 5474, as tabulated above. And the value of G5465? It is 2.69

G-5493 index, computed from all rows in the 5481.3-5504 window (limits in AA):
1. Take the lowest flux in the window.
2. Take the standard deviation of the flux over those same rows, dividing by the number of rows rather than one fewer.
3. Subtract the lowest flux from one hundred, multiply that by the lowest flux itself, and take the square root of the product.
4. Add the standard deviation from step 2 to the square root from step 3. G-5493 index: 41.8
